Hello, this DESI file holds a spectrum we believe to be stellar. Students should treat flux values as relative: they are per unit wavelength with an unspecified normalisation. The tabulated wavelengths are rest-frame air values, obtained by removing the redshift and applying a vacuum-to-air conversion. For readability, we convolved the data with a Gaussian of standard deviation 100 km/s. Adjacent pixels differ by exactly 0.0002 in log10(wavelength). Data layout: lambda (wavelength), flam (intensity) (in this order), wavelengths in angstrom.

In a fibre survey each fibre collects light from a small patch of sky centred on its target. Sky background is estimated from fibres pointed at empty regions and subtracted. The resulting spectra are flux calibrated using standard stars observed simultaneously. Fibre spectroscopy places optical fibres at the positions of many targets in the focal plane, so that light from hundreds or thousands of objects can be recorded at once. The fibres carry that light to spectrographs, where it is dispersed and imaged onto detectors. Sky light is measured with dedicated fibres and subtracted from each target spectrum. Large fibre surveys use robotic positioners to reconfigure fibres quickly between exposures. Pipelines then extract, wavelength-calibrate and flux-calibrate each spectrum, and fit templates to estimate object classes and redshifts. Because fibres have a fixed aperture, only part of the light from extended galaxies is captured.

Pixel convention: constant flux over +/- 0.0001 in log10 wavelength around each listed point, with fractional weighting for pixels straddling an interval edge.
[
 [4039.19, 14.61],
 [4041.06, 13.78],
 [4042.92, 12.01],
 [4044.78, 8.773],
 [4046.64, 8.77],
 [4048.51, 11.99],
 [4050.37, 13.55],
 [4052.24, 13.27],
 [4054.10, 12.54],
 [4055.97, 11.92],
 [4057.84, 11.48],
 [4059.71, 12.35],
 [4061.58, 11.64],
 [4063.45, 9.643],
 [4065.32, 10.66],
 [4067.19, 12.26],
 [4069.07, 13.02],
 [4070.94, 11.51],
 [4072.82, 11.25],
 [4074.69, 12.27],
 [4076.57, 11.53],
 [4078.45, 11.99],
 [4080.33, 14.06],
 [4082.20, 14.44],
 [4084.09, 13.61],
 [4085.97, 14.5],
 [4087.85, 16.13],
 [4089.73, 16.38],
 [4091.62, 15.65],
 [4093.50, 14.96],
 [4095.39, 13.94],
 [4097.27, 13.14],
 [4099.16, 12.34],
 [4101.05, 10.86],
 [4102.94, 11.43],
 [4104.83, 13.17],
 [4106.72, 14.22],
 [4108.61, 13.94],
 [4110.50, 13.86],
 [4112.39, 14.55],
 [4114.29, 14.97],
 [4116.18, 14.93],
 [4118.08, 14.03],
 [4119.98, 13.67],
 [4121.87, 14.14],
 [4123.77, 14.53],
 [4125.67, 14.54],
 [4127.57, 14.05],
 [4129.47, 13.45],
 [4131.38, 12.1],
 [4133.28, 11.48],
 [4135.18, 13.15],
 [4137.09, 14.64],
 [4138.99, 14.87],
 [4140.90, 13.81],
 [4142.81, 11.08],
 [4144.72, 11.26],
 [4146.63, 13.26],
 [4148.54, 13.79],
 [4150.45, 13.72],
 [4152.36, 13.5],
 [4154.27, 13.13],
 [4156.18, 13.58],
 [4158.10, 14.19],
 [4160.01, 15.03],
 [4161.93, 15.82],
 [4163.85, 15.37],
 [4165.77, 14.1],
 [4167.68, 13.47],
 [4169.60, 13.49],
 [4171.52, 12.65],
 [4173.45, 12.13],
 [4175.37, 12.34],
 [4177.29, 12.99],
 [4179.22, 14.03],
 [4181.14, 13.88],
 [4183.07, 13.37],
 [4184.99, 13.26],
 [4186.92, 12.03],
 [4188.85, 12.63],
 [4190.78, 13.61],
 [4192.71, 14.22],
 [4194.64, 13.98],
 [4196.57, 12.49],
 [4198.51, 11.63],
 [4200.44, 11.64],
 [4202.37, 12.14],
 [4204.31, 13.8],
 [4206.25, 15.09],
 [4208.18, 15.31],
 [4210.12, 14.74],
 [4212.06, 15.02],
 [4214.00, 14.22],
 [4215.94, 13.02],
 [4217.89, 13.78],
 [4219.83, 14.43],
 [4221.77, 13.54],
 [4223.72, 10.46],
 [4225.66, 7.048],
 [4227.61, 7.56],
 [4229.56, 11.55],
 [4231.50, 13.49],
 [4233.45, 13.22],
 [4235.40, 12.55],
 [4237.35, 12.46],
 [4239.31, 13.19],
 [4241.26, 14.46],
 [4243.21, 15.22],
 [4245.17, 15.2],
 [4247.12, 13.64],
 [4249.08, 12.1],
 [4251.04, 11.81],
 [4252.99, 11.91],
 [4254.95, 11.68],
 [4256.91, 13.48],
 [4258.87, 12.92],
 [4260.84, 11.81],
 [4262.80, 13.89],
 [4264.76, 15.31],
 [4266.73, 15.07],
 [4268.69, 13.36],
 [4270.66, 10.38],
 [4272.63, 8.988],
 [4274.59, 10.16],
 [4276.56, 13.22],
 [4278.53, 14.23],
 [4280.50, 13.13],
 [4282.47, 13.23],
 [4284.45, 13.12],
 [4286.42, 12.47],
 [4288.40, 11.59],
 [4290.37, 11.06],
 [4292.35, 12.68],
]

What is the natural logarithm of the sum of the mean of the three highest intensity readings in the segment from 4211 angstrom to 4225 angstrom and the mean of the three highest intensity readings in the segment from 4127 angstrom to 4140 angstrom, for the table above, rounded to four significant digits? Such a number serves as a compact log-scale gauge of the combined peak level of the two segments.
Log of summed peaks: 3.370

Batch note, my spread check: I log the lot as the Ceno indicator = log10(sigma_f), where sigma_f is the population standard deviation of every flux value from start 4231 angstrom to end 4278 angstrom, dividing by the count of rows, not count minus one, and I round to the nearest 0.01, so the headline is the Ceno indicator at 0.20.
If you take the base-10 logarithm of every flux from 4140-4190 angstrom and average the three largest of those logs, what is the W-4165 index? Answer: 1.19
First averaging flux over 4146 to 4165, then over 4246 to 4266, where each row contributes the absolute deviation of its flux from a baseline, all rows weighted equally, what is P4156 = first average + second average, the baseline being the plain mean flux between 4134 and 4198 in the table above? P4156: 1.9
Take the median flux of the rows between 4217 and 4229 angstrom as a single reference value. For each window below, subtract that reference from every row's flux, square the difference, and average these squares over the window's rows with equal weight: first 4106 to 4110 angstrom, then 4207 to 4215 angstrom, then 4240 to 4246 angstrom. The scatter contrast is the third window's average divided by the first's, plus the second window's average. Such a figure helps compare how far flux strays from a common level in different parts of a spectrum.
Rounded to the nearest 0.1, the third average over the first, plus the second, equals 10.2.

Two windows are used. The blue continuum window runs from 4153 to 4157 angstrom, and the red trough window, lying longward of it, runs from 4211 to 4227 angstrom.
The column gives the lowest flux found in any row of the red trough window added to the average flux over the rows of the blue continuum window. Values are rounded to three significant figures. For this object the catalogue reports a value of 20.4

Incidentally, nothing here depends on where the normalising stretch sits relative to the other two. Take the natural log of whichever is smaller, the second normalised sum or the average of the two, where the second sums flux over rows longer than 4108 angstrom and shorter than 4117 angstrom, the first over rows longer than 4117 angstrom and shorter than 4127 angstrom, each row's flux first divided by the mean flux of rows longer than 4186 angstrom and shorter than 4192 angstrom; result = 1.72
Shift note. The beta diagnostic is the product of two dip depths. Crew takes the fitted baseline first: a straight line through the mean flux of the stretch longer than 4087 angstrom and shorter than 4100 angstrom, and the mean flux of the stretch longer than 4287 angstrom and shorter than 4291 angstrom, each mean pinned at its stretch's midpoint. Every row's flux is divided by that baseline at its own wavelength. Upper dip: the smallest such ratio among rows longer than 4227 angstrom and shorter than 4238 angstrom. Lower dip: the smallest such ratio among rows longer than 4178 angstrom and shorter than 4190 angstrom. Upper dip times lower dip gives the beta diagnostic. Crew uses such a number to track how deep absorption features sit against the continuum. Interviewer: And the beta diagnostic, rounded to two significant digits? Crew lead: 0.56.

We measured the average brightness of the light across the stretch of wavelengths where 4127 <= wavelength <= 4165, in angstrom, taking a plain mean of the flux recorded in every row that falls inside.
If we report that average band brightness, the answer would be 13.6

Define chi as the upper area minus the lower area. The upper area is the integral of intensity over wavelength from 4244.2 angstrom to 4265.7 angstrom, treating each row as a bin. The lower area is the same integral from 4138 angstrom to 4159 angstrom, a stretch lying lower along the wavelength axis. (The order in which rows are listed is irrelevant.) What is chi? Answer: 2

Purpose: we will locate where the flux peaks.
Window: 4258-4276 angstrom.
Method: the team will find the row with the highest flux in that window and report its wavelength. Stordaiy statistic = 4264.76 angstrom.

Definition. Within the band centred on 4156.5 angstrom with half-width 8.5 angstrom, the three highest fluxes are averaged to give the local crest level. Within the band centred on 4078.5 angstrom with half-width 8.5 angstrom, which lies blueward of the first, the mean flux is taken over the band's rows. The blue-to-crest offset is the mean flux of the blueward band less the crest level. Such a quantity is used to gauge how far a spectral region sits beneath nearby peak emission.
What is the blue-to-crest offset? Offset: -2.6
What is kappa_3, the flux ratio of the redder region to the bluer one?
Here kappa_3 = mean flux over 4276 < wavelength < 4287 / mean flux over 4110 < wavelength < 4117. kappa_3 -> 0.91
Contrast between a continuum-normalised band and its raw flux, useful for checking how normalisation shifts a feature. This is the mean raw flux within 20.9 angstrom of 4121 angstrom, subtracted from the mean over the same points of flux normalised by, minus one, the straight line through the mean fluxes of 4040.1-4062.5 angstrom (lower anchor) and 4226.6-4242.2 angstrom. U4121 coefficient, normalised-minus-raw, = -13.5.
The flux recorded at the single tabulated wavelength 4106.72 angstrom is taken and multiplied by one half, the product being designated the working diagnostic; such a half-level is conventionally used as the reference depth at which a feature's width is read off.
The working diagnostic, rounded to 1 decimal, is 7.1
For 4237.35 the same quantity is 6.2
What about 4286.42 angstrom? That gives 6.2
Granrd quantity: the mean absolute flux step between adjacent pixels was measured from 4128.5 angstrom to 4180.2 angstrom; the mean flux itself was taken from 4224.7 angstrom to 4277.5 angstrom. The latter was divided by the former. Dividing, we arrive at 15.5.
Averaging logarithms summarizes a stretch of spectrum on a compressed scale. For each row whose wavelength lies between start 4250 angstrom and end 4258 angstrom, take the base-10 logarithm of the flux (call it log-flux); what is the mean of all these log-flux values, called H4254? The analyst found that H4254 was 1.09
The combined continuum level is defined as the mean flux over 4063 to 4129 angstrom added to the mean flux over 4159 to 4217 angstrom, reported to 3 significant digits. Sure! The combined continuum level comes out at 27.0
